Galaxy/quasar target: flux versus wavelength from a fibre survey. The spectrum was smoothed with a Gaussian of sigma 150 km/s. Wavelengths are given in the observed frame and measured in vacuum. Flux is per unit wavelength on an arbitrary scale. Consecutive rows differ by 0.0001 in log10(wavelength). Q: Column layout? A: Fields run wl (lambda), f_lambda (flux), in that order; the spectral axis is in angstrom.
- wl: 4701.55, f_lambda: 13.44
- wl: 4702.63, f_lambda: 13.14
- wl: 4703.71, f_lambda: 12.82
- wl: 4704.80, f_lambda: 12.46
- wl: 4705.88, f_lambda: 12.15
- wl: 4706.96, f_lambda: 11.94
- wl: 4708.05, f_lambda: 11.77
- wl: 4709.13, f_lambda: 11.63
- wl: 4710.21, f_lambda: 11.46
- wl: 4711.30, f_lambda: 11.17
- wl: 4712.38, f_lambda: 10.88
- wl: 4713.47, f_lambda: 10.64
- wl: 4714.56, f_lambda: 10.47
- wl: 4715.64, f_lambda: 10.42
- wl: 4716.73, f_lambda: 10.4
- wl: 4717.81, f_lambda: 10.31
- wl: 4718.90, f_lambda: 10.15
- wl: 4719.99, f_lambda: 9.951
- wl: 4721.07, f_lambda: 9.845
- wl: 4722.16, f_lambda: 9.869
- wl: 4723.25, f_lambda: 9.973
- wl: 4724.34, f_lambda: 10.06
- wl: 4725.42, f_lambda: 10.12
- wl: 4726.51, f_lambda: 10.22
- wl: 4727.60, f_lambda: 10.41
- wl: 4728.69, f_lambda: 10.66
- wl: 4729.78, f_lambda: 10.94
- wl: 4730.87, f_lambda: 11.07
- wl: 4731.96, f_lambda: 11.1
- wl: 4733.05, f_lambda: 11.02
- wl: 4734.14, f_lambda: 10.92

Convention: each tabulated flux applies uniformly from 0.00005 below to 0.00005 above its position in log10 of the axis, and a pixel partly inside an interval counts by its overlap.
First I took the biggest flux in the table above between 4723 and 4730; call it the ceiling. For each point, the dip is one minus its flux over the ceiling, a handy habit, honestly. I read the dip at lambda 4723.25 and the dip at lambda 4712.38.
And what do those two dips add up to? 0.094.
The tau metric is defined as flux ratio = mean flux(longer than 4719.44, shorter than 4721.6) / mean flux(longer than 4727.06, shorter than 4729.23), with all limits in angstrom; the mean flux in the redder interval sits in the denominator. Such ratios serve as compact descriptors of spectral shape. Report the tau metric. 0.94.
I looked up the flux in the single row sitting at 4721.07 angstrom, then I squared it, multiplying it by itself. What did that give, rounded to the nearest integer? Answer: 97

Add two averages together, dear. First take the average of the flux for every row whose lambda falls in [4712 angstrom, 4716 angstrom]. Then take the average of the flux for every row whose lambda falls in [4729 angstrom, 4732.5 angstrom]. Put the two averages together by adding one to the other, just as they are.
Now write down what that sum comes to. 21.6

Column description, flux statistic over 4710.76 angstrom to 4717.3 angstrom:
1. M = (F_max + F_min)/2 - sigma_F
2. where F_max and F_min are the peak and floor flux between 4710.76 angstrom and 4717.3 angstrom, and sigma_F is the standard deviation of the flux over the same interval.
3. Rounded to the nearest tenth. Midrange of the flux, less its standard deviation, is 10.5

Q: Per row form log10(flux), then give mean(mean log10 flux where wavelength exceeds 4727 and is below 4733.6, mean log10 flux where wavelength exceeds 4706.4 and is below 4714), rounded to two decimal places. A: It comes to 1.05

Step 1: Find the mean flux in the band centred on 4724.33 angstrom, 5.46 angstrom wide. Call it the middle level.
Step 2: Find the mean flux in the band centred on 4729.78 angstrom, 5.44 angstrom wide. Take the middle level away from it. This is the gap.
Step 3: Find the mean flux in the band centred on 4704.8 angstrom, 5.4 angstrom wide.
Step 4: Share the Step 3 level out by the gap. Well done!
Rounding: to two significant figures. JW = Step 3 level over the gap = 16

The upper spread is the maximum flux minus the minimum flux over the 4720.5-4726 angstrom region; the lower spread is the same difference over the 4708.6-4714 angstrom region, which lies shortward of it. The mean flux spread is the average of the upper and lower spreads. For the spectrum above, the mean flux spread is 0.63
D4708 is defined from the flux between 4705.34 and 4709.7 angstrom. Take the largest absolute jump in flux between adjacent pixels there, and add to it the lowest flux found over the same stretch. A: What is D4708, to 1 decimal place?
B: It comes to 11.8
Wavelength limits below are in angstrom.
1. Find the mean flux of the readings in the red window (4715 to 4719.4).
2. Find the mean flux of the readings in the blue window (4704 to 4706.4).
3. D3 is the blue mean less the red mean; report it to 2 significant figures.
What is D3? 2.0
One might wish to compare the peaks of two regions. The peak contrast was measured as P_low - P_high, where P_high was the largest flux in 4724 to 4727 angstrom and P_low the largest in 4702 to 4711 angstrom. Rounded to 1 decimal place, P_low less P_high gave 2.9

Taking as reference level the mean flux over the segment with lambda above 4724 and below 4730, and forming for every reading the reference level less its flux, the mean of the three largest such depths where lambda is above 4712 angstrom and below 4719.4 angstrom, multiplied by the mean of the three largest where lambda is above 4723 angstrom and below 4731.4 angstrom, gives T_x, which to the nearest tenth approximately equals 0.0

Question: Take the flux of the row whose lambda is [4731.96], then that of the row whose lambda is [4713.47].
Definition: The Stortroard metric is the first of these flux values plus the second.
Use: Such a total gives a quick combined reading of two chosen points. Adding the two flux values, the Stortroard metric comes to 21.7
